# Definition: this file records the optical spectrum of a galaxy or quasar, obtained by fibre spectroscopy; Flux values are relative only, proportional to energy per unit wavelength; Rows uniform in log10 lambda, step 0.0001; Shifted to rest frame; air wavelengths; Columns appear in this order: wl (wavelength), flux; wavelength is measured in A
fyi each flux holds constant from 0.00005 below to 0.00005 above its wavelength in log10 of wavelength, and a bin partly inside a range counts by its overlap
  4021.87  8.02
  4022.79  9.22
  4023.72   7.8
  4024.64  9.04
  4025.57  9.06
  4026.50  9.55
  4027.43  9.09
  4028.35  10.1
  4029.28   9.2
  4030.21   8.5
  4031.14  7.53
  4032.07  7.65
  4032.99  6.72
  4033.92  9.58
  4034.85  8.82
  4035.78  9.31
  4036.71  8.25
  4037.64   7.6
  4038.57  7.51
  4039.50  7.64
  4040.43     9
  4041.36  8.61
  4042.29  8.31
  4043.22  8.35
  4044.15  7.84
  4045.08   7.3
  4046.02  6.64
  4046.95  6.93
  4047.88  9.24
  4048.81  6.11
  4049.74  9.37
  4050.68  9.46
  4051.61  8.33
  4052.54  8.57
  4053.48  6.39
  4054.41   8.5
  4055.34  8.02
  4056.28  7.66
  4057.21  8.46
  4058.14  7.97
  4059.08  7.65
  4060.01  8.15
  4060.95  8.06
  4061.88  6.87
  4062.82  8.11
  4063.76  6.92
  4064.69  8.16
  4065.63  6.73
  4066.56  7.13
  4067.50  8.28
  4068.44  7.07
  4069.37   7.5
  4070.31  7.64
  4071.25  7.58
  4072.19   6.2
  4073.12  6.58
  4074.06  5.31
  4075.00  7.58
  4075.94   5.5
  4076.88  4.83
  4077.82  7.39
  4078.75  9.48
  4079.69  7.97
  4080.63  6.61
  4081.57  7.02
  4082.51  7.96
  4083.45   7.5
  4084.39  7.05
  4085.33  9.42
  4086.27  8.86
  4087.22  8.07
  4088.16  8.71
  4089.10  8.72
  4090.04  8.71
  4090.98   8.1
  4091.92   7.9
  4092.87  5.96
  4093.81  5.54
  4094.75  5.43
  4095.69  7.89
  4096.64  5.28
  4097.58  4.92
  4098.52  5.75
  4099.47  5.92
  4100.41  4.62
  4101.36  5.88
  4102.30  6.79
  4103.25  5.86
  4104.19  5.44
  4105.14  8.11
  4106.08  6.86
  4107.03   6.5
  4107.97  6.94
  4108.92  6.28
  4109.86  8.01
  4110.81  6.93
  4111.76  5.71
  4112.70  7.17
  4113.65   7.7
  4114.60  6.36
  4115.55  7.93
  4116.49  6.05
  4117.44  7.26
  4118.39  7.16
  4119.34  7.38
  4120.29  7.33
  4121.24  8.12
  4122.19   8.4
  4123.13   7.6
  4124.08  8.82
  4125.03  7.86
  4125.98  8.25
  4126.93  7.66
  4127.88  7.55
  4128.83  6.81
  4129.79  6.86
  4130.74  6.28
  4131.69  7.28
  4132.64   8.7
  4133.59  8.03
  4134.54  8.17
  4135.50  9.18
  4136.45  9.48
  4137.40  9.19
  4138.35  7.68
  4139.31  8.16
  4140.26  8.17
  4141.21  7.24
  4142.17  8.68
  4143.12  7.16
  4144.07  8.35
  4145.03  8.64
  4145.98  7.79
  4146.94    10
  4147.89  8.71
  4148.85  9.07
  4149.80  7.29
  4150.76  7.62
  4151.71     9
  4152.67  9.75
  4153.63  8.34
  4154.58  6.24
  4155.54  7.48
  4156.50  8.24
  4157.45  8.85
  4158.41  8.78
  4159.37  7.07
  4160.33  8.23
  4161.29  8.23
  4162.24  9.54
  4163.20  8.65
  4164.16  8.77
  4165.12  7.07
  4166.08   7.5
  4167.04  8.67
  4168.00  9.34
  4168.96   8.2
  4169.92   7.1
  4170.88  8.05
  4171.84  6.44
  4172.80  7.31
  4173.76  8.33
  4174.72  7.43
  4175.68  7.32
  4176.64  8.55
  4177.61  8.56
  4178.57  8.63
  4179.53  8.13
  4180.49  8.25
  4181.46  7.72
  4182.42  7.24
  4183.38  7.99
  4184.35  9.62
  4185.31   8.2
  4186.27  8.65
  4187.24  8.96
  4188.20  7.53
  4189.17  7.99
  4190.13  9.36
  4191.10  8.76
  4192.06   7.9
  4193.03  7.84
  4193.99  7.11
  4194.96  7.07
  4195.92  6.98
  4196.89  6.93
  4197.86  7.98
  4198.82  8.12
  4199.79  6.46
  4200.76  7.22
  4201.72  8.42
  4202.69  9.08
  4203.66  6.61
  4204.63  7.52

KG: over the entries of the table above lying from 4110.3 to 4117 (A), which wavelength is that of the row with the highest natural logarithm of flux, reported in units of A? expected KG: 4115.55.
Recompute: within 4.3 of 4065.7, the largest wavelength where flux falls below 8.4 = 4069.37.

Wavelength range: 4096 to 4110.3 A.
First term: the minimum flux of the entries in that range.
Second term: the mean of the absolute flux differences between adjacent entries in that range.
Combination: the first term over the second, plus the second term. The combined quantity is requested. 6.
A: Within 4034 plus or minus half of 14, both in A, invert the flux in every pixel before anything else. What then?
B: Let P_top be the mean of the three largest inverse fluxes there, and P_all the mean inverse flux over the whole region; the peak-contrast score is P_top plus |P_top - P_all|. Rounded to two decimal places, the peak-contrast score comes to 0.16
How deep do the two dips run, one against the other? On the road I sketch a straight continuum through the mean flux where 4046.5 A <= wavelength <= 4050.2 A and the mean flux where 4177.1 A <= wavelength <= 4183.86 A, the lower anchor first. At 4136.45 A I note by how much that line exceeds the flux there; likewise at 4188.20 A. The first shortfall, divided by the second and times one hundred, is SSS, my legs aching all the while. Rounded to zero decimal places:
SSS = -264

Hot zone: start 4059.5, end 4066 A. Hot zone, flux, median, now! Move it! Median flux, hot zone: 8.06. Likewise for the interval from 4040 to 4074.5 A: 7.84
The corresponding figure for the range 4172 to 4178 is 7.88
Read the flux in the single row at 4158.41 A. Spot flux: 8.78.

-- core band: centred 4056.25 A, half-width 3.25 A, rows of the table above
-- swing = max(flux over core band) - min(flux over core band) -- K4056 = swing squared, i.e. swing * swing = 4.5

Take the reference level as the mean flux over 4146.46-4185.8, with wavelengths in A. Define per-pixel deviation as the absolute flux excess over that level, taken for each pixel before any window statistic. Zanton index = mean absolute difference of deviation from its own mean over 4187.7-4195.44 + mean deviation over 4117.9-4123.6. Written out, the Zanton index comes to 0.92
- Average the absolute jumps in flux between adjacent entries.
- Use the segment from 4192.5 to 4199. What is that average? 0.35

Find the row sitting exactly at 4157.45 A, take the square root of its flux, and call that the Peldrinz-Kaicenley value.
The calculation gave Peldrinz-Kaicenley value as 2.97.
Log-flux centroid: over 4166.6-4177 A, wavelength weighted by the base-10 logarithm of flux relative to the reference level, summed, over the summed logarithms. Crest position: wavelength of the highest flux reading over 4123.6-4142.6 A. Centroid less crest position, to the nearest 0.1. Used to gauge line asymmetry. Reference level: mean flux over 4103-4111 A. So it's 34.7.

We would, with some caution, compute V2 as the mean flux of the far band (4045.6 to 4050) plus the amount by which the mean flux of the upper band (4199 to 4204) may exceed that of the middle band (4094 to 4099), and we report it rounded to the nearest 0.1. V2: 9.4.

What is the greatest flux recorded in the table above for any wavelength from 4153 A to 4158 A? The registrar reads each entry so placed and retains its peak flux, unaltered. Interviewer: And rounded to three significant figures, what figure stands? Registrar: 8.85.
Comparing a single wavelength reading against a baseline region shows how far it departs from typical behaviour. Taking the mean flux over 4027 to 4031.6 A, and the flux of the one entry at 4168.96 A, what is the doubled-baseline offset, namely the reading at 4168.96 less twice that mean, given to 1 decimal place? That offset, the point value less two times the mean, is -9.6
